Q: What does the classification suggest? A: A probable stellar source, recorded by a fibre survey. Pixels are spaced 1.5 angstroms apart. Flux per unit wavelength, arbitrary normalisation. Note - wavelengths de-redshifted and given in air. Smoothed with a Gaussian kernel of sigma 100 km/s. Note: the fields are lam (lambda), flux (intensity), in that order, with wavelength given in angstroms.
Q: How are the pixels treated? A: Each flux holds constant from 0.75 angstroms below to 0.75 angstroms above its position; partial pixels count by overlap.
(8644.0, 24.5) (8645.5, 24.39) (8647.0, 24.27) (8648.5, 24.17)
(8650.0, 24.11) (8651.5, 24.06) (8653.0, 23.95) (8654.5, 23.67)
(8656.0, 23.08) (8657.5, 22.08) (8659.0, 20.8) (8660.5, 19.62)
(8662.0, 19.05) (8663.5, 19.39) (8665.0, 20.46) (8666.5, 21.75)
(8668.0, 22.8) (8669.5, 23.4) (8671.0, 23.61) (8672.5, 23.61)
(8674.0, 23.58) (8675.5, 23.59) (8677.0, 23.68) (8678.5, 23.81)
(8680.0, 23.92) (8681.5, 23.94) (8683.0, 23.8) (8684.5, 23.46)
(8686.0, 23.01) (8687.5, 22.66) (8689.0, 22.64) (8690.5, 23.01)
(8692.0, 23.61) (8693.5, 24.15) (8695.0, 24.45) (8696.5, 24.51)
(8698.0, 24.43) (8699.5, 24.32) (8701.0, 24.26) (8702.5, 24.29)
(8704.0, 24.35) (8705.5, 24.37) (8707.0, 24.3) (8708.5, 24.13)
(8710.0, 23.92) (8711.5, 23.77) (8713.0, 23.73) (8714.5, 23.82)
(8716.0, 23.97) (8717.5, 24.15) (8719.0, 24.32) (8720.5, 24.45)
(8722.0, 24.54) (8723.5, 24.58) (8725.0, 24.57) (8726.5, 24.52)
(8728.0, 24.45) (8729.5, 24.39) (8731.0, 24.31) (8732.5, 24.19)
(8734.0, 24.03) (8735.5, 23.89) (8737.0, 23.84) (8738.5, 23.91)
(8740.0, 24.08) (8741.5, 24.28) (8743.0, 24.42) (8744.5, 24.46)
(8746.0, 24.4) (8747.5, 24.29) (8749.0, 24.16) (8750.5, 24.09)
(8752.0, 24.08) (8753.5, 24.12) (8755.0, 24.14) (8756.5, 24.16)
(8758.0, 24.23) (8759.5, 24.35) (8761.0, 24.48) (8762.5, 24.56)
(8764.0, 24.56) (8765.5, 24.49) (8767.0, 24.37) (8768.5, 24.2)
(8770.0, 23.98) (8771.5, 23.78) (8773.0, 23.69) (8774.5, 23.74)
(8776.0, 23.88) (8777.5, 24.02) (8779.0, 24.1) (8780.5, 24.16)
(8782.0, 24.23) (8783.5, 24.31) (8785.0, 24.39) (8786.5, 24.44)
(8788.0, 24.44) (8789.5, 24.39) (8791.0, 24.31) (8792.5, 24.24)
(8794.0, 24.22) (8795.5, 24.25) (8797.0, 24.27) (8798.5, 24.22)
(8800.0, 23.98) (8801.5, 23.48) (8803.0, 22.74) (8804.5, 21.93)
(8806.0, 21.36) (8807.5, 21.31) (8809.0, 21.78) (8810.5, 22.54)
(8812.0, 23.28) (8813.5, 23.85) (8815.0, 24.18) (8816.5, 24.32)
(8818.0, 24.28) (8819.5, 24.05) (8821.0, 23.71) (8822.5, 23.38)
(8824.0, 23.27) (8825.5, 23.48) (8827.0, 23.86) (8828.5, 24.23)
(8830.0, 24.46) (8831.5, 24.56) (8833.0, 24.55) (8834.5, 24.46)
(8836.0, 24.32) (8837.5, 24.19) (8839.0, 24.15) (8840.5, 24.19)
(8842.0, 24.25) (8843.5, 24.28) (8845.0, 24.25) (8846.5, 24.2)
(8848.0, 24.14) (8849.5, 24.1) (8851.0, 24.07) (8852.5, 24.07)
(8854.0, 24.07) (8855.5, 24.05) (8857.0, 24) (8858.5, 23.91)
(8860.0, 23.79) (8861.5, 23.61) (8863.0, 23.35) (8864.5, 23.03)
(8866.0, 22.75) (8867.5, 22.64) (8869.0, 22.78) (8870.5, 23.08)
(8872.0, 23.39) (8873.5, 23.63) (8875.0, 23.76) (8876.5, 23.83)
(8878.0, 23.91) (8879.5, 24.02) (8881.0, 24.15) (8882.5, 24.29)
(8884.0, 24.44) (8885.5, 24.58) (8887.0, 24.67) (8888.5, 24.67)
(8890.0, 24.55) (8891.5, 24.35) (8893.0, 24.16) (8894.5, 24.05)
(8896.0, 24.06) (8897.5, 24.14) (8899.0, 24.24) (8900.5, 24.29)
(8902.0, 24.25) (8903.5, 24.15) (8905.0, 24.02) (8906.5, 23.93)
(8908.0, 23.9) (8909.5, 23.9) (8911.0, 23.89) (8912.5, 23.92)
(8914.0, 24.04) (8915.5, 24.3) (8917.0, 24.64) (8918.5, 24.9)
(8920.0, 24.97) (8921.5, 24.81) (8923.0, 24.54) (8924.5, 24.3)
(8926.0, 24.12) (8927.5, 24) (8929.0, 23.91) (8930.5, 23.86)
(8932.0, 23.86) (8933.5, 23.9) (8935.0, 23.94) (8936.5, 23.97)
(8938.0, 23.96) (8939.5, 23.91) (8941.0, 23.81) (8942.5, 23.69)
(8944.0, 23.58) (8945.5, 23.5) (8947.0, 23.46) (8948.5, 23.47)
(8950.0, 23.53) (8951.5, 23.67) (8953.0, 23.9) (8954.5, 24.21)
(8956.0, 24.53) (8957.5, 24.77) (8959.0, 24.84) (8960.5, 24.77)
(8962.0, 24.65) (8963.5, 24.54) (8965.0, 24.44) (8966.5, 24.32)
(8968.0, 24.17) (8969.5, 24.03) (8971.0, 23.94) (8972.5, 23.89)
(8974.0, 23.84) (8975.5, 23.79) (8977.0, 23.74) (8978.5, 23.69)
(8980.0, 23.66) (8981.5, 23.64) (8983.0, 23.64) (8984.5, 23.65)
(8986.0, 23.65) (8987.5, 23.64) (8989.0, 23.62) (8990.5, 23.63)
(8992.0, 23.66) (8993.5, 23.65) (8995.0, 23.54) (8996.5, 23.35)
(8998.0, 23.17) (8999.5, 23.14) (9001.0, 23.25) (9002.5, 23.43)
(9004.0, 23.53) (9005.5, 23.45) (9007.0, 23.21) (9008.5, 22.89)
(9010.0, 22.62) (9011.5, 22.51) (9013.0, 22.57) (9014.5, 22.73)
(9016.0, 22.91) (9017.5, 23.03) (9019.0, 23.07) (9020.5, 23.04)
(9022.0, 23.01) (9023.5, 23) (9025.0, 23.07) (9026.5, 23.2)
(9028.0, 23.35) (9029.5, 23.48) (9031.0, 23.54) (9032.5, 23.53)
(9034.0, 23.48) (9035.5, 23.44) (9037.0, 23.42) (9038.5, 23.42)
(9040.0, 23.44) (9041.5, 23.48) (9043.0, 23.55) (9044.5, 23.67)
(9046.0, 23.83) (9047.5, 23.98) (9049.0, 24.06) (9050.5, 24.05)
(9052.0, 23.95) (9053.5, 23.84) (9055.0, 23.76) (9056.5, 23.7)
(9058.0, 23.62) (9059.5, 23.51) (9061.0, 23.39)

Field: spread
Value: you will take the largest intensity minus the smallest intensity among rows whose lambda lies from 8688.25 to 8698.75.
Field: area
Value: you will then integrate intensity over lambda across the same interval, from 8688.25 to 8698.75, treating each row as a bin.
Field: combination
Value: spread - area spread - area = -248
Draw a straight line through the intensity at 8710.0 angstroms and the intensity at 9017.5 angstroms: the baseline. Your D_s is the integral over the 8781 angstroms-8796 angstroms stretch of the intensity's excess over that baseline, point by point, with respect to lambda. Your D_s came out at 9.4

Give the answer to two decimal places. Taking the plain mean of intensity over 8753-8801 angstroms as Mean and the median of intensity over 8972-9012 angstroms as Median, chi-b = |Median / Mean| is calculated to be 0.98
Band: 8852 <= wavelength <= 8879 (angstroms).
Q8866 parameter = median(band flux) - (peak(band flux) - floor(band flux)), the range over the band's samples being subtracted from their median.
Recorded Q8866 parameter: 22.3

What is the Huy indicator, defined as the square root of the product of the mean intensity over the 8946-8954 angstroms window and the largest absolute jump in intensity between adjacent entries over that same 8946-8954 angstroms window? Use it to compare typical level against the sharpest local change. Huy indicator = 2.3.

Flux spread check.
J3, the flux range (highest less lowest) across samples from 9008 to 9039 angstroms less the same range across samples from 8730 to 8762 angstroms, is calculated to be 0.4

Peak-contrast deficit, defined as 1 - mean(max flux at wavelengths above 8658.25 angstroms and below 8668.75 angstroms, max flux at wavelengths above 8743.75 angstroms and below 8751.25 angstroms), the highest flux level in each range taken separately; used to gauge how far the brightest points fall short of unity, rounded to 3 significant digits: -22.6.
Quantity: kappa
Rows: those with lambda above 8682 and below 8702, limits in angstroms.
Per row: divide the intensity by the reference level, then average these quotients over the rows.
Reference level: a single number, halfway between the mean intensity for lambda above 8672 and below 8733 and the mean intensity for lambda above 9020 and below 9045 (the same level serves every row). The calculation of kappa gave 1.00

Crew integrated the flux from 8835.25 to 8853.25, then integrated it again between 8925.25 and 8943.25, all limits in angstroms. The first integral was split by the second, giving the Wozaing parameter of 1.01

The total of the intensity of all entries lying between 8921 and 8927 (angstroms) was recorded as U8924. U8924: 98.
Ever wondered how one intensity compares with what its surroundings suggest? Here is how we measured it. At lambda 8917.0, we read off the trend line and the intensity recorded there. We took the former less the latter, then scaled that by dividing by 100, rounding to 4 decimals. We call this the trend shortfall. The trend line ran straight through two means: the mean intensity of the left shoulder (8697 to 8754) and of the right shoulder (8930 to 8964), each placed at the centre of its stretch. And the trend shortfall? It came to -0.0060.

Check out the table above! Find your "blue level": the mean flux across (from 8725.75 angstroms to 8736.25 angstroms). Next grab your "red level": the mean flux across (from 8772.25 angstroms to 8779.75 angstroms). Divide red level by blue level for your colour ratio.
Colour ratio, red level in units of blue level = 0.98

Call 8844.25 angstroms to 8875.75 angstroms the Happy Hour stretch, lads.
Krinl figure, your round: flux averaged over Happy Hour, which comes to 23.7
